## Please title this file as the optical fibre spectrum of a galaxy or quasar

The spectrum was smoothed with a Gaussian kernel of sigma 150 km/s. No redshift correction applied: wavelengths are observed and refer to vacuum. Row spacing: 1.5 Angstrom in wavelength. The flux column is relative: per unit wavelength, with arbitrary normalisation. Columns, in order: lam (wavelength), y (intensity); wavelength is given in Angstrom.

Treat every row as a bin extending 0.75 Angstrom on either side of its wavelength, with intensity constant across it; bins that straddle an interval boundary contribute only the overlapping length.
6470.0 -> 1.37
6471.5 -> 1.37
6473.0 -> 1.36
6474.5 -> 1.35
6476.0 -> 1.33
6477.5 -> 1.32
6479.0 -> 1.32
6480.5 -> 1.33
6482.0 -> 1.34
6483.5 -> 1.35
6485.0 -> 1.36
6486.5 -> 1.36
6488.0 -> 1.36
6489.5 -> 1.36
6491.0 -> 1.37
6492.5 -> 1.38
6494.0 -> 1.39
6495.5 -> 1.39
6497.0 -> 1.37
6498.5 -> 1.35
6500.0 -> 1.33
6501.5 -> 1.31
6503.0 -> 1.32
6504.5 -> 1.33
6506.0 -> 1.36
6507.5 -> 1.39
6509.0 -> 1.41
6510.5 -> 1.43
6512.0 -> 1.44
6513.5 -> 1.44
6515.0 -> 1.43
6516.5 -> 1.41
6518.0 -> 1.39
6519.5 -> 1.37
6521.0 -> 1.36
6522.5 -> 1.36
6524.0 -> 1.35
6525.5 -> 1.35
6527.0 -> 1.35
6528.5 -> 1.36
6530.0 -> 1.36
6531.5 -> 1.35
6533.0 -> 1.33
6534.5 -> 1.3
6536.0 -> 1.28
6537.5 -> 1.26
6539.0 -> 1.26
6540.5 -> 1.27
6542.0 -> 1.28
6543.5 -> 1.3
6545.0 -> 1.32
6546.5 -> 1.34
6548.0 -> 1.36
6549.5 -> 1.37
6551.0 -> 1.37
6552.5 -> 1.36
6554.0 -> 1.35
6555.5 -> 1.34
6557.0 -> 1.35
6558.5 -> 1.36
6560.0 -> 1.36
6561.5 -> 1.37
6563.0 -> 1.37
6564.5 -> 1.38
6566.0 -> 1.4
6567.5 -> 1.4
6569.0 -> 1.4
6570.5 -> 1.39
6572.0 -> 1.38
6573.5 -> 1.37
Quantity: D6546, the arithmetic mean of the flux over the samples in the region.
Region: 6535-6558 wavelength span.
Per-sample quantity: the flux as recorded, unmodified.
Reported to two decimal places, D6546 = 1.32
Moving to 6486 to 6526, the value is 1.37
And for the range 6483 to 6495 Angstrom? 1.37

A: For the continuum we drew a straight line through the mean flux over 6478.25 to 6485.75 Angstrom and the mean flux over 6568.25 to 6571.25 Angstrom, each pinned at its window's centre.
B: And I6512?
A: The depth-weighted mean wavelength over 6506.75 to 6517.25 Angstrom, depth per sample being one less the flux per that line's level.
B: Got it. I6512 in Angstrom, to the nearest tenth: 6512.3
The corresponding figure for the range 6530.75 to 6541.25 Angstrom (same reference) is 6537.2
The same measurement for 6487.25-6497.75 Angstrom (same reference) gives 6493.1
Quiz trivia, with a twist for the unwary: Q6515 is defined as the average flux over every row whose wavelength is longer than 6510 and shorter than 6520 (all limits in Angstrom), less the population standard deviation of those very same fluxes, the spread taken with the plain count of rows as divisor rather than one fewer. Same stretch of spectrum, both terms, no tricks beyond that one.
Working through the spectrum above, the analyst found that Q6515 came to 1.39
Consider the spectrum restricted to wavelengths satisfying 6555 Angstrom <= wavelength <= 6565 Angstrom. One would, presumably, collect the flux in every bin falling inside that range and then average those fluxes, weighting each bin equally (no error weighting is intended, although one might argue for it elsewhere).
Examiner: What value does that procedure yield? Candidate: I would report 1.36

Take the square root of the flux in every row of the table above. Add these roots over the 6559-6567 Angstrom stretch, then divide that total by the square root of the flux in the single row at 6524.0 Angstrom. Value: 5.0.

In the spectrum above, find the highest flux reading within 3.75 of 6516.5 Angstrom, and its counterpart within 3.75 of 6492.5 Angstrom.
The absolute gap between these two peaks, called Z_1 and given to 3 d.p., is 0.050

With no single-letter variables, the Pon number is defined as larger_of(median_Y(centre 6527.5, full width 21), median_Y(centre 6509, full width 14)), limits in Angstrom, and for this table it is 1.41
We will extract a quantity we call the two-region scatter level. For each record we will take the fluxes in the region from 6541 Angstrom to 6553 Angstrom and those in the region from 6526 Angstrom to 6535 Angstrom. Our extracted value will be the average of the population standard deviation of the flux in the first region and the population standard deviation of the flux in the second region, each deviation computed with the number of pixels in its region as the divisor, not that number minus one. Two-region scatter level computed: 0.027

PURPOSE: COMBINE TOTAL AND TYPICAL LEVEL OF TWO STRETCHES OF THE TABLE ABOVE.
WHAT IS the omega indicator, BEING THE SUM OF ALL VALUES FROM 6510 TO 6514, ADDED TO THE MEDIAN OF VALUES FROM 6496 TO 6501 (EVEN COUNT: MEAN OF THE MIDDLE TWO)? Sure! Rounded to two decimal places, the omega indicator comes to 5.66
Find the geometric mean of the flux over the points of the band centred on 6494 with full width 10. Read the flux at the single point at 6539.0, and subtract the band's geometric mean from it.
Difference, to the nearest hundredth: -0.11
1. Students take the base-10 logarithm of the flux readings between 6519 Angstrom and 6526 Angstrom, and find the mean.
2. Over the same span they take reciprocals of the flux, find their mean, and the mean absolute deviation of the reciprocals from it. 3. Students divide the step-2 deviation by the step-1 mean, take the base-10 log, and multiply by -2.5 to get 3.96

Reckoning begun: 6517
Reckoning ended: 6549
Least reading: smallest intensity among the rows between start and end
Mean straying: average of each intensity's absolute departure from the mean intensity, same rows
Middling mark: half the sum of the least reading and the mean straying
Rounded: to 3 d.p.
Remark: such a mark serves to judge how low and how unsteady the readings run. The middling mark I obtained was 0.647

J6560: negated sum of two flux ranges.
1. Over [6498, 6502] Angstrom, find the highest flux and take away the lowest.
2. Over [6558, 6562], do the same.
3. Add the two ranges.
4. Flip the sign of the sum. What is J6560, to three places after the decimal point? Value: -0.050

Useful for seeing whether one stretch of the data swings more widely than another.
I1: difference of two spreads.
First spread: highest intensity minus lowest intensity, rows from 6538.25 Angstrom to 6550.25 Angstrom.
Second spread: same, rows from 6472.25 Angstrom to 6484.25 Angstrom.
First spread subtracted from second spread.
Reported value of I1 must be -0.07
